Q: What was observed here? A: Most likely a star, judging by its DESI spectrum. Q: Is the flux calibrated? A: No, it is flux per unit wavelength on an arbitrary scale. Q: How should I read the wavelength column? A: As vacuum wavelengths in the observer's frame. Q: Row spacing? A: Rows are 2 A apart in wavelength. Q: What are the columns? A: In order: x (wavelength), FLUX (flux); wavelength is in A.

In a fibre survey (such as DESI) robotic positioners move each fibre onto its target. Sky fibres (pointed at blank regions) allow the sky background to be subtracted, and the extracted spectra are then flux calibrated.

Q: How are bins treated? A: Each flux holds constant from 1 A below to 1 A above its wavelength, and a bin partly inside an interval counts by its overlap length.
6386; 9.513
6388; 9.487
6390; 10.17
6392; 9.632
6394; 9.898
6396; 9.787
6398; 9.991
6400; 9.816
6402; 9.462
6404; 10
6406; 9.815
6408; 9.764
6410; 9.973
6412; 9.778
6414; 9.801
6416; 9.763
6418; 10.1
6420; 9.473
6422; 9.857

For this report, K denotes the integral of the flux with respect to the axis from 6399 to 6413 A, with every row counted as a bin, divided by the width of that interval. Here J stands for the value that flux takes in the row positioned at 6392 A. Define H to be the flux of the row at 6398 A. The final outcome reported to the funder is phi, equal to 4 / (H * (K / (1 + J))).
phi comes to 0.434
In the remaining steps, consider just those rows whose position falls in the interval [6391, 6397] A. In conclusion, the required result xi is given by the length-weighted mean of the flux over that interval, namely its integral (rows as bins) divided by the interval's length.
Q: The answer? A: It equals 9.77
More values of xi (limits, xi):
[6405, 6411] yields 9.85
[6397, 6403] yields 9.76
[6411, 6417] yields 9.78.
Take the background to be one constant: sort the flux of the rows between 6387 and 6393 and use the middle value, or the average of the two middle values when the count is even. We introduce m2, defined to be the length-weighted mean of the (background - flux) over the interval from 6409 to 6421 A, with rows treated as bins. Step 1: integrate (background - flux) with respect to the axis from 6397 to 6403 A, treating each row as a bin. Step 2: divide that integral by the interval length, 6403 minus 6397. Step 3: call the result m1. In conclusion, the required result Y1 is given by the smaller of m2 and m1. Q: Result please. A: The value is -0.183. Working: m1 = -0.124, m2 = -0.183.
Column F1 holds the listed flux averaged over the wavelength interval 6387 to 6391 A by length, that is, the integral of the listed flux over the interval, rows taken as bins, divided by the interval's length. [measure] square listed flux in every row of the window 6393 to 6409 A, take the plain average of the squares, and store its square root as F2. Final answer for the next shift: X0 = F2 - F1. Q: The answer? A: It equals -0.011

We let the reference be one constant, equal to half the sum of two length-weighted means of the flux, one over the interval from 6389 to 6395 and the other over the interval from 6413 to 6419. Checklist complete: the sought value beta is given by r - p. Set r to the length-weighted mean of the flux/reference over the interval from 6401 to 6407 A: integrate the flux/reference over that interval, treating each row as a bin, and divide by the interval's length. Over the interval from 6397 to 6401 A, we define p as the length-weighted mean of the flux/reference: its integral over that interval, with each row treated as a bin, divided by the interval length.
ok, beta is -0.015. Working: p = 1.00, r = 0.986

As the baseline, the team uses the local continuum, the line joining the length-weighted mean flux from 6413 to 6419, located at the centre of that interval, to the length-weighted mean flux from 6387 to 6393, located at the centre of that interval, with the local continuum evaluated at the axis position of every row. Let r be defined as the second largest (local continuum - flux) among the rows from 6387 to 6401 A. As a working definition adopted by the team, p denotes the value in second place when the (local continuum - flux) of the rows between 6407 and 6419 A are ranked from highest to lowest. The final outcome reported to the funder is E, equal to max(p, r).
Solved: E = 0.141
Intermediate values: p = 0.091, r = 0.141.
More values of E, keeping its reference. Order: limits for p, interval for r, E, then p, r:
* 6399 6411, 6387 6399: 0.141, 0.086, 0.141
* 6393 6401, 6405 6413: 0.086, -0.005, 0.086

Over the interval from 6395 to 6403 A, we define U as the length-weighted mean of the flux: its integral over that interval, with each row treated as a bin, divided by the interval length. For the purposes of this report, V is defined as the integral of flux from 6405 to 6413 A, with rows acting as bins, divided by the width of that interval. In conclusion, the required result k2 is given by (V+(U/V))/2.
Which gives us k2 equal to 5.41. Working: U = 9.764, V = 9.83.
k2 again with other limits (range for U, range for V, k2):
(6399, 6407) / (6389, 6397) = 5.43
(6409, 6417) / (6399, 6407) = 5.39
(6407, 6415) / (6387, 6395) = 5.40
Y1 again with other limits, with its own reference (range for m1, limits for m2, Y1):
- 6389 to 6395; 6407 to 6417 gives -0.268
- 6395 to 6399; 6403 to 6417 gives -0.257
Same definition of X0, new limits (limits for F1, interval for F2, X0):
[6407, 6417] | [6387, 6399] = 0.014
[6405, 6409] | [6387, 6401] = 0.039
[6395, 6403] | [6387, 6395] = 0.036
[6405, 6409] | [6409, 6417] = 0.040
